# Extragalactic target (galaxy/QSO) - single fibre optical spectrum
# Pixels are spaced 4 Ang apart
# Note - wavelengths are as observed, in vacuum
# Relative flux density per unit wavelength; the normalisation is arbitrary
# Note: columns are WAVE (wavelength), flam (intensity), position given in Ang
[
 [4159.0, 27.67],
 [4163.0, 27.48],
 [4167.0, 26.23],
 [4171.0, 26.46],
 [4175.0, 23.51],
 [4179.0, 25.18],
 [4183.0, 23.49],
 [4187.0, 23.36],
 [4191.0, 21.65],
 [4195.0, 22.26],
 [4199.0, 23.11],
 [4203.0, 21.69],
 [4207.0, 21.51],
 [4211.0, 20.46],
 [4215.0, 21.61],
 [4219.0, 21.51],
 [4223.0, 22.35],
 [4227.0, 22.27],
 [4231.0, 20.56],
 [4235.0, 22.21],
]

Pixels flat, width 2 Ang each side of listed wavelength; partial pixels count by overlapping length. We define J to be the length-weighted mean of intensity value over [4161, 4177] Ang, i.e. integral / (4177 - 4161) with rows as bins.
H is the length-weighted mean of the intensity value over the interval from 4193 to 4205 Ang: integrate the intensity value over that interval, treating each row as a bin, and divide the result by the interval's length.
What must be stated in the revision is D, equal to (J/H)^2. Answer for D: 1.34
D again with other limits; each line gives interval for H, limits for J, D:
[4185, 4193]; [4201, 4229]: 0.92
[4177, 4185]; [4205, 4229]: 0.79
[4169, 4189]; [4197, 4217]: 0.79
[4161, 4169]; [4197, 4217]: 0.65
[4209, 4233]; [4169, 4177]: 1.36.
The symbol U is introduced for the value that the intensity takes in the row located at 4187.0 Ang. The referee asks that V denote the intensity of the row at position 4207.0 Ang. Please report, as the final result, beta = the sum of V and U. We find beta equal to 44.9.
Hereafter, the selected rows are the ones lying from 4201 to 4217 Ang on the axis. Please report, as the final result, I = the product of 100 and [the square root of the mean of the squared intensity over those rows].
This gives 2132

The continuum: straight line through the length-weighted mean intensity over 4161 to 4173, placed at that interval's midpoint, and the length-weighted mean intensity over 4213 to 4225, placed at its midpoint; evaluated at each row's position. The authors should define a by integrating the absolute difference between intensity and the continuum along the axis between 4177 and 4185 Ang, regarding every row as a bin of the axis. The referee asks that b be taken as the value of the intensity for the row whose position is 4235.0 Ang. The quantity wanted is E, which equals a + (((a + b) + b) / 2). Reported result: 35.0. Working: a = 8.6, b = 22.21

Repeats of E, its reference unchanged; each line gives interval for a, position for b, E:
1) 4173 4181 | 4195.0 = 39.5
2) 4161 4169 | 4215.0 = 26.8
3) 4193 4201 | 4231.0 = 35.1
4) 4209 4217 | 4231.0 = 36.8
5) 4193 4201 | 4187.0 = 37.9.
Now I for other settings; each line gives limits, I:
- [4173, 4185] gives 2407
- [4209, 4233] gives 2147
